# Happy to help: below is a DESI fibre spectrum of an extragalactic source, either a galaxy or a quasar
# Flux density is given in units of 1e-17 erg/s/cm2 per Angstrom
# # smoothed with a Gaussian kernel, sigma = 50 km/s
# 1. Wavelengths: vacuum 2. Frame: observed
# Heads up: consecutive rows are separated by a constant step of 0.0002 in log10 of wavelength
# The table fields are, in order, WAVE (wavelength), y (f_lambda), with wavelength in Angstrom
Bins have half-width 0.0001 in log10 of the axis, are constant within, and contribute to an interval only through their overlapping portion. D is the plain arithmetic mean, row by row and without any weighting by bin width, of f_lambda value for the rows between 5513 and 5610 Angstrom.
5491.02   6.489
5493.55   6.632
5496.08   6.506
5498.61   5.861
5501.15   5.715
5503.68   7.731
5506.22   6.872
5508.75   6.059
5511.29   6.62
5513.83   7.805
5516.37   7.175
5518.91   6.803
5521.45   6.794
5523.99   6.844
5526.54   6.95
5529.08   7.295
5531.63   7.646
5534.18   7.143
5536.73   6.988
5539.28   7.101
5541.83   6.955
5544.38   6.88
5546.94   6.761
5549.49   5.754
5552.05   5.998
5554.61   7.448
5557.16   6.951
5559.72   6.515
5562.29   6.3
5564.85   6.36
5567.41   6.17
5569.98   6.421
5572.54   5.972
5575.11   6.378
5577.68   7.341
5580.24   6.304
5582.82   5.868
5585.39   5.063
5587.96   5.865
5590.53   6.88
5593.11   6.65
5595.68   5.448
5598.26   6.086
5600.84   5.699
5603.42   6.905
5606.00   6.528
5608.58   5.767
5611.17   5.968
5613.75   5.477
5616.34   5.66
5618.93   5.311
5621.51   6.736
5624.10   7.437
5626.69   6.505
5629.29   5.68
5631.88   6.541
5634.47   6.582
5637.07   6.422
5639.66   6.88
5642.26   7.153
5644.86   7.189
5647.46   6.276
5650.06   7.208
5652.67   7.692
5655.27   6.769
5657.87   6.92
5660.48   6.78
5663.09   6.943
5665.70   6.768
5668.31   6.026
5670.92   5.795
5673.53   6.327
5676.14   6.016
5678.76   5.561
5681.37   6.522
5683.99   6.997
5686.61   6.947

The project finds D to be 6.57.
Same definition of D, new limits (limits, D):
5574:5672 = 6.41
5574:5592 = 6.24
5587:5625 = 6.16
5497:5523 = 6.74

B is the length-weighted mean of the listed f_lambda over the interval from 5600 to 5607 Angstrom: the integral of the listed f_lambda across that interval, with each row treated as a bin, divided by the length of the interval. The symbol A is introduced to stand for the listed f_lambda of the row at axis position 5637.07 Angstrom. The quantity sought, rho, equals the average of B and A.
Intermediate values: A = 6.422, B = 6.4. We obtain 6.4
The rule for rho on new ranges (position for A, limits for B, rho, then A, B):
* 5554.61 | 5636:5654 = 7.2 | 7.448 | 7.0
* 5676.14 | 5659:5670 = 6.3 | 6.016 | 6.6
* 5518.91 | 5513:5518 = 7.1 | 6.803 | 7.4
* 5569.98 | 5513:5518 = 6.9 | 6.421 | 7.4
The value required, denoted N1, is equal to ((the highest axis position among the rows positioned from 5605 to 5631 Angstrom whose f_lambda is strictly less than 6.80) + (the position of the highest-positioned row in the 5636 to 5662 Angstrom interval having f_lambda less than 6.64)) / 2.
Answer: 5638.4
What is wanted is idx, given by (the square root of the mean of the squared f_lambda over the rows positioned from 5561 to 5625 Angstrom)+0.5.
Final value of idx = 6.71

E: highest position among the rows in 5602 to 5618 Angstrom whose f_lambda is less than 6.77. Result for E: 5616.34 Angstrom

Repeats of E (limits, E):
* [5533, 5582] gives 5580.24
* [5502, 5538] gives 5511.29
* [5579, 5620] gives 5618.93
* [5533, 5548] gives 5546.94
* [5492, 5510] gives 5508.75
